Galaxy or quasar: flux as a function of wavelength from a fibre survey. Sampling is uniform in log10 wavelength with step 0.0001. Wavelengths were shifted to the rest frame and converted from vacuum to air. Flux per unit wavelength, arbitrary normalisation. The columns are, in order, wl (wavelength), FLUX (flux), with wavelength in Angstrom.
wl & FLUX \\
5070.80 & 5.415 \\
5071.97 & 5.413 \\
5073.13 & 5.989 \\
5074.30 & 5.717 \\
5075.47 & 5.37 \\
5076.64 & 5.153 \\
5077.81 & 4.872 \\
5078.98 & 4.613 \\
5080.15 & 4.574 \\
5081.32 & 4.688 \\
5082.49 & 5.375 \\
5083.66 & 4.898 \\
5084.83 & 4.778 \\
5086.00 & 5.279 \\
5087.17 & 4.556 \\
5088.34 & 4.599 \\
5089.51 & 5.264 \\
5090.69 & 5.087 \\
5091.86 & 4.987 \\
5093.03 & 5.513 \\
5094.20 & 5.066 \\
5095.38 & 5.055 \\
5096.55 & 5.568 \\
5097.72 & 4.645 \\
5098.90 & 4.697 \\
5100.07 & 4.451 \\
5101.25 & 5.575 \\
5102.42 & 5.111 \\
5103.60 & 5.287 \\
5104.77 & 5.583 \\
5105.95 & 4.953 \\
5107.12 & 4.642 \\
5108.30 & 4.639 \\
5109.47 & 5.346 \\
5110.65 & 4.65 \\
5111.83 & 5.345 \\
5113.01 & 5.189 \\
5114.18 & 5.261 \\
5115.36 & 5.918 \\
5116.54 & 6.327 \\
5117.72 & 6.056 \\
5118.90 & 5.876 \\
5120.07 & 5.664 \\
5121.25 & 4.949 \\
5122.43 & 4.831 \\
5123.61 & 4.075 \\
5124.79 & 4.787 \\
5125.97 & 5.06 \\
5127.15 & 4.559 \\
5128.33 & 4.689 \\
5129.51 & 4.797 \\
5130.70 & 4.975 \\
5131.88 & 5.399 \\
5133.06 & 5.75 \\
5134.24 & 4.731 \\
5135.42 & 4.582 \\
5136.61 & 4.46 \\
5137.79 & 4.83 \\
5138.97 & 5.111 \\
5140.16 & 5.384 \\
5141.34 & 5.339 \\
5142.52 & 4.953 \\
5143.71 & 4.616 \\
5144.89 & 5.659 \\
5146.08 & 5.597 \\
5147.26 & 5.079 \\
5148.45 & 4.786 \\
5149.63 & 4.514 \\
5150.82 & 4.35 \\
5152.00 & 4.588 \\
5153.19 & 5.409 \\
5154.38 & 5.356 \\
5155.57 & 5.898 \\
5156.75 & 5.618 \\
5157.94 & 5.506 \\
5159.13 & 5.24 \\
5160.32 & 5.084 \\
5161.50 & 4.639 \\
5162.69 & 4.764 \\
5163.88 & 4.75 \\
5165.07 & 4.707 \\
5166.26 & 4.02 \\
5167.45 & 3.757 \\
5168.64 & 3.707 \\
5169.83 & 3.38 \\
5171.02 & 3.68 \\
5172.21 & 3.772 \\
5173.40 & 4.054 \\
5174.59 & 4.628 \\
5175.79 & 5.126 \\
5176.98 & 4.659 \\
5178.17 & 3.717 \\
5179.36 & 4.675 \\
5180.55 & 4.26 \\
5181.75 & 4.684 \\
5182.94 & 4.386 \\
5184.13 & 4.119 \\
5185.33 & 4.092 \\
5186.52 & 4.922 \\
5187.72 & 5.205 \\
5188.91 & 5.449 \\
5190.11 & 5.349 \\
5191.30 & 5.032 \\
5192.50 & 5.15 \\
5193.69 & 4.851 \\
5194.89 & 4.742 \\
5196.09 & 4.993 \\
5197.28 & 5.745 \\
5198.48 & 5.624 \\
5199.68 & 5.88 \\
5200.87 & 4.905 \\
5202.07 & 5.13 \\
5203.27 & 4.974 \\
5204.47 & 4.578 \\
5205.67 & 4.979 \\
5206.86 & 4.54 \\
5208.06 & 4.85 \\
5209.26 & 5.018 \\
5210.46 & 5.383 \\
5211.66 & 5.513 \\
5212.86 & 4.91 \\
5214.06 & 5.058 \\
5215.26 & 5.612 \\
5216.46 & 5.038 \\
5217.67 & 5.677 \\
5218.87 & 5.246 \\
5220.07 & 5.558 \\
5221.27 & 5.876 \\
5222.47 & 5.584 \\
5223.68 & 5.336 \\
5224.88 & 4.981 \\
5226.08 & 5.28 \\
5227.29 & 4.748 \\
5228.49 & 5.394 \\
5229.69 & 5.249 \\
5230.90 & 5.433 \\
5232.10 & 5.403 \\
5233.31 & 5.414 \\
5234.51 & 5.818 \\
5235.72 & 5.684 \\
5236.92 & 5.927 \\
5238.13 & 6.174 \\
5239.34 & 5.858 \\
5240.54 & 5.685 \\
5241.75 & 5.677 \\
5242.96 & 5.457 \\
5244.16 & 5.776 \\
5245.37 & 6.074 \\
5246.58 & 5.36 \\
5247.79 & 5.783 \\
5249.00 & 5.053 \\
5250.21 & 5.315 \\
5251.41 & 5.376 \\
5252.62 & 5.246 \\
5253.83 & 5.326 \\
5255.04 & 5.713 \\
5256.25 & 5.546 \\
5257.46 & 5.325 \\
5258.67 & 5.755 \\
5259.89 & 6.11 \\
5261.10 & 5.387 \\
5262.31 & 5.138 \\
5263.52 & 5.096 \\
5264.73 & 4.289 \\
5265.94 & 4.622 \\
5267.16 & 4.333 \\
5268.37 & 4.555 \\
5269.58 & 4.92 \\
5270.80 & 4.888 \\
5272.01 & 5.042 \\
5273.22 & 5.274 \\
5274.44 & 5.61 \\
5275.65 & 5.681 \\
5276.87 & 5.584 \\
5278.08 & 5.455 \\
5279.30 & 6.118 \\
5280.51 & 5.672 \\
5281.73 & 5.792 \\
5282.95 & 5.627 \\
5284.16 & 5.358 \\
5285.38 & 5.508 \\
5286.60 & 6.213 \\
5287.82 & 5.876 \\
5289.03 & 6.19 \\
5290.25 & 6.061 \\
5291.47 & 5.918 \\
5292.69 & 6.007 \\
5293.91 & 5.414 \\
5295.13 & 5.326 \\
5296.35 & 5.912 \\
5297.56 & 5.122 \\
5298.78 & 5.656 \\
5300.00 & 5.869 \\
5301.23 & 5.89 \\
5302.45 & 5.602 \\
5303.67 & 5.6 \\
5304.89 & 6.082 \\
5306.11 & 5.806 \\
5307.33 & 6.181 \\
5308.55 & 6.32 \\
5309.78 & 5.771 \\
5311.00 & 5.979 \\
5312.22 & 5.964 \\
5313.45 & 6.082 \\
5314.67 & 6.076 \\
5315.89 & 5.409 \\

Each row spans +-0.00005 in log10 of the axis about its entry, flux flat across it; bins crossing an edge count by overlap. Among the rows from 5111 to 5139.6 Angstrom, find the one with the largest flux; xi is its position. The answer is 5116.54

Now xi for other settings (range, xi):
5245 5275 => 5259.89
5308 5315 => 5308.55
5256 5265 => 5259.89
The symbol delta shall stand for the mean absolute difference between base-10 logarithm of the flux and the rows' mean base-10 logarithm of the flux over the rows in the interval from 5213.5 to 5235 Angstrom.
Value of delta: 0.019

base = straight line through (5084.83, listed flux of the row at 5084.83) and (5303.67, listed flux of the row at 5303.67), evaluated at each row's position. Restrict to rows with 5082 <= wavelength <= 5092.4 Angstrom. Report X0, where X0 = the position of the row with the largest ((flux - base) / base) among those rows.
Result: 5082.49 Angstrom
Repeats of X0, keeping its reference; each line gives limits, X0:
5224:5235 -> 5234.51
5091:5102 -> 5096.55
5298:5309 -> 5308.55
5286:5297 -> 5286.60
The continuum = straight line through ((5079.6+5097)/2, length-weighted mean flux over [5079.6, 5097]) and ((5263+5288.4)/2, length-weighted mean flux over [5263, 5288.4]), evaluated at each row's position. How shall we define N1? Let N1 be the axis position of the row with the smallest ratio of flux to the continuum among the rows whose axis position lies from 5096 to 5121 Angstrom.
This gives 5100.07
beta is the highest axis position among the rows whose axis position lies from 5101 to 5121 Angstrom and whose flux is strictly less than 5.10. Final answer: 5110.65 Angstrom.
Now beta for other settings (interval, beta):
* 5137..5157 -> 5152.00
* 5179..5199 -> 5196.09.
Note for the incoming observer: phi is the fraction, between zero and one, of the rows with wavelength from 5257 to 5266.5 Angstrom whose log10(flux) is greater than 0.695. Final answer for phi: 0.75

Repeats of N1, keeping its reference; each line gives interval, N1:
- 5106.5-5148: 5123.61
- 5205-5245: 5206.86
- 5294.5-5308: 5297.56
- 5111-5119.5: 5113.01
